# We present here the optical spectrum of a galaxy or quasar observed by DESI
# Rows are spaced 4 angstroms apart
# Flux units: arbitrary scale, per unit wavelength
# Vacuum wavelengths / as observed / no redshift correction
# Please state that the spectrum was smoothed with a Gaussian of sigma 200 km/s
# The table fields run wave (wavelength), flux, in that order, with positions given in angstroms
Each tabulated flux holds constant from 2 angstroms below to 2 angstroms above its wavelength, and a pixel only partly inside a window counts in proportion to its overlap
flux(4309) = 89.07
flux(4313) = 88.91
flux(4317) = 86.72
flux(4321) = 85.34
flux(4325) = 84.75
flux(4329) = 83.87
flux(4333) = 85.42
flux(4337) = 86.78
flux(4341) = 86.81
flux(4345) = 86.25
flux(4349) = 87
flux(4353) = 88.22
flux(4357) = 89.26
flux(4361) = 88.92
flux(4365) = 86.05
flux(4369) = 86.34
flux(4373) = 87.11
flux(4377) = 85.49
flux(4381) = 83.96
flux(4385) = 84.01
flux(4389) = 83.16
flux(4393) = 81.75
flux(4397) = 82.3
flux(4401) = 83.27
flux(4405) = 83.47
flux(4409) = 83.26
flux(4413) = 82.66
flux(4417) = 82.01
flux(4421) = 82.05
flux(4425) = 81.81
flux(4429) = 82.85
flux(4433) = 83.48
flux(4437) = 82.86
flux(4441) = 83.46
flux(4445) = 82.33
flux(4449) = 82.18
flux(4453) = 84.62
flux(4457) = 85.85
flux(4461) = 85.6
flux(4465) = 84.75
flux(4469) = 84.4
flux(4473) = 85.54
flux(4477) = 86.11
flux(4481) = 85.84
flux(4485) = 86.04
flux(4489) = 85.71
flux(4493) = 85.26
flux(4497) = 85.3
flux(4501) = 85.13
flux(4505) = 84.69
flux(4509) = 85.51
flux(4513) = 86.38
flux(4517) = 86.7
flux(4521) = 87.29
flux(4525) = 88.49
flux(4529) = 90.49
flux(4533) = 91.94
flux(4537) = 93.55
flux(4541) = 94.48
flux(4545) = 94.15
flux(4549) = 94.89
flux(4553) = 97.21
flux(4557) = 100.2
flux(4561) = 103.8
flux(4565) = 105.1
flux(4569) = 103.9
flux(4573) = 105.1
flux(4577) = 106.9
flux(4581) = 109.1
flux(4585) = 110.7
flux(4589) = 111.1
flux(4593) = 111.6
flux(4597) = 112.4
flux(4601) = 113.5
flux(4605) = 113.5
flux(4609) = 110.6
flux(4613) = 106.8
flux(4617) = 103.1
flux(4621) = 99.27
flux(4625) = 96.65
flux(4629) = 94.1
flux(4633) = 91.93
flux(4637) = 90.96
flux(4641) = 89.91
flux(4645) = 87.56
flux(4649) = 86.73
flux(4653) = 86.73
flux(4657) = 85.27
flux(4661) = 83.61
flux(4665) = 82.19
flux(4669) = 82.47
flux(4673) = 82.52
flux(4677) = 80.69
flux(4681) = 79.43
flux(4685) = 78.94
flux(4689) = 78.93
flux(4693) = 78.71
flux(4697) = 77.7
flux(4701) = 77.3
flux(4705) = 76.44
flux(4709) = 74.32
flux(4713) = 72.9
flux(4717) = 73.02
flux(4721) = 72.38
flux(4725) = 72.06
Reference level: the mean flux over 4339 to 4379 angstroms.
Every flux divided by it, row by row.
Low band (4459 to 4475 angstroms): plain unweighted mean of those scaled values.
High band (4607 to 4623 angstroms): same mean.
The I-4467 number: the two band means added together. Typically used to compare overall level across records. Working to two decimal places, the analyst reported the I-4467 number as 2.18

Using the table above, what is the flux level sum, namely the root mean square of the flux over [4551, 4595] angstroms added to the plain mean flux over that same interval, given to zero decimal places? 212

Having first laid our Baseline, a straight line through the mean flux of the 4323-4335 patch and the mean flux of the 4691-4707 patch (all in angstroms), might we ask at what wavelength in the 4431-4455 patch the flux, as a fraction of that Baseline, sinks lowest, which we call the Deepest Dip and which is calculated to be 4449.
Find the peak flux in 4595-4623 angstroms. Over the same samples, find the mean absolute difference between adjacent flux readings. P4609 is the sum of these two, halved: 58.0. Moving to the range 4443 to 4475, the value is 43.4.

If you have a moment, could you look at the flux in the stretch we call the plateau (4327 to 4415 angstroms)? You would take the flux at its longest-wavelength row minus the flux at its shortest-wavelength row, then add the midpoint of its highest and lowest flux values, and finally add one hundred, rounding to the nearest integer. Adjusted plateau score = 184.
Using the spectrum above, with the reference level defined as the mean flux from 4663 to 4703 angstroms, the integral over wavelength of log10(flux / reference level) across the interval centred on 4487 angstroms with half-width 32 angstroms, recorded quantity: 1.9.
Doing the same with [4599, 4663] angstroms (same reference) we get 5.0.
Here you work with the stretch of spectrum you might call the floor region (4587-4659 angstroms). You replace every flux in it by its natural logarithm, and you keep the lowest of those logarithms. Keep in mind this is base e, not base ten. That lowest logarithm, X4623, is 4.45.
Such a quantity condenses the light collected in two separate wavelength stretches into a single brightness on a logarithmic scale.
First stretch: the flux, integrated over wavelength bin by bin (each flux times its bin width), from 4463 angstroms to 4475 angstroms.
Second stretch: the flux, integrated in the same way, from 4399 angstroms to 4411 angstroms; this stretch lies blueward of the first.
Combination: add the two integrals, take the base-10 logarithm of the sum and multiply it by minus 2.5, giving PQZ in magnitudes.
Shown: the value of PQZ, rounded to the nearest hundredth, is -8.26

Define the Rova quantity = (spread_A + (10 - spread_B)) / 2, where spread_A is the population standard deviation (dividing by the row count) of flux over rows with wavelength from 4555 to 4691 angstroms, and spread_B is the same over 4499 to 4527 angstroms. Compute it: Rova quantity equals 10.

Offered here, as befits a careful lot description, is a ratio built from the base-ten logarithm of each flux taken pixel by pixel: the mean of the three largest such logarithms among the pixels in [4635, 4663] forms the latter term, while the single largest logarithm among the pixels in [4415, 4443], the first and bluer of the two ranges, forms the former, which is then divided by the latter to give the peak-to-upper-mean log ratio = 0.98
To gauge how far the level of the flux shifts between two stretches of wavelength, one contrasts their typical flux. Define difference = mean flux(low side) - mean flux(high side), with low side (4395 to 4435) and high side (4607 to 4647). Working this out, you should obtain -14.4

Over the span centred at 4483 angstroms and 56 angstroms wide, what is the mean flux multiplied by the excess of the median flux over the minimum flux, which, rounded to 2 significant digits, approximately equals 96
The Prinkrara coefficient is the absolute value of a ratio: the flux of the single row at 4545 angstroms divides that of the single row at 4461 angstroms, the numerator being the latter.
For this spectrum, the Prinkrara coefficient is 0.91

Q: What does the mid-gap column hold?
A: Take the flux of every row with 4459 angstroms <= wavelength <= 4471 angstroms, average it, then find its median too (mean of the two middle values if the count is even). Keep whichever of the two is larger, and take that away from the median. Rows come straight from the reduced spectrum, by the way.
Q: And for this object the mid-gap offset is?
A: -0.17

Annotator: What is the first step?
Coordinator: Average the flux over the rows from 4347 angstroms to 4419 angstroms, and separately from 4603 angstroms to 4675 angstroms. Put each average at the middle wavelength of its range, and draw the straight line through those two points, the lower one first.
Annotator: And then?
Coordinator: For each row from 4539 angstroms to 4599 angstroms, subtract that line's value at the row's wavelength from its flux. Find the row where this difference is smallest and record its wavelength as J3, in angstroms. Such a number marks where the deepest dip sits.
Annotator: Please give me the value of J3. 4545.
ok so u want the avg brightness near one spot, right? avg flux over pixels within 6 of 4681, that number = 80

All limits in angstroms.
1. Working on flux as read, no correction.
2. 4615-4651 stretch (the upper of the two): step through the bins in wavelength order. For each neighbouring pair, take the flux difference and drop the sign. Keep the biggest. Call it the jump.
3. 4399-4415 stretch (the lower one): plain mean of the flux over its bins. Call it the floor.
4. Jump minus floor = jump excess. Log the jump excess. -79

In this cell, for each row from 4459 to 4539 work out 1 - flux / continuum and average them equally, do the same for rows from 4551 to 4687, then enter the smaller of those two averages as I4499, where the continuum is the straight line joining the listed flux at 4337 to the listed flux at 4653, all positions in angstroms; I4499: -0.120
